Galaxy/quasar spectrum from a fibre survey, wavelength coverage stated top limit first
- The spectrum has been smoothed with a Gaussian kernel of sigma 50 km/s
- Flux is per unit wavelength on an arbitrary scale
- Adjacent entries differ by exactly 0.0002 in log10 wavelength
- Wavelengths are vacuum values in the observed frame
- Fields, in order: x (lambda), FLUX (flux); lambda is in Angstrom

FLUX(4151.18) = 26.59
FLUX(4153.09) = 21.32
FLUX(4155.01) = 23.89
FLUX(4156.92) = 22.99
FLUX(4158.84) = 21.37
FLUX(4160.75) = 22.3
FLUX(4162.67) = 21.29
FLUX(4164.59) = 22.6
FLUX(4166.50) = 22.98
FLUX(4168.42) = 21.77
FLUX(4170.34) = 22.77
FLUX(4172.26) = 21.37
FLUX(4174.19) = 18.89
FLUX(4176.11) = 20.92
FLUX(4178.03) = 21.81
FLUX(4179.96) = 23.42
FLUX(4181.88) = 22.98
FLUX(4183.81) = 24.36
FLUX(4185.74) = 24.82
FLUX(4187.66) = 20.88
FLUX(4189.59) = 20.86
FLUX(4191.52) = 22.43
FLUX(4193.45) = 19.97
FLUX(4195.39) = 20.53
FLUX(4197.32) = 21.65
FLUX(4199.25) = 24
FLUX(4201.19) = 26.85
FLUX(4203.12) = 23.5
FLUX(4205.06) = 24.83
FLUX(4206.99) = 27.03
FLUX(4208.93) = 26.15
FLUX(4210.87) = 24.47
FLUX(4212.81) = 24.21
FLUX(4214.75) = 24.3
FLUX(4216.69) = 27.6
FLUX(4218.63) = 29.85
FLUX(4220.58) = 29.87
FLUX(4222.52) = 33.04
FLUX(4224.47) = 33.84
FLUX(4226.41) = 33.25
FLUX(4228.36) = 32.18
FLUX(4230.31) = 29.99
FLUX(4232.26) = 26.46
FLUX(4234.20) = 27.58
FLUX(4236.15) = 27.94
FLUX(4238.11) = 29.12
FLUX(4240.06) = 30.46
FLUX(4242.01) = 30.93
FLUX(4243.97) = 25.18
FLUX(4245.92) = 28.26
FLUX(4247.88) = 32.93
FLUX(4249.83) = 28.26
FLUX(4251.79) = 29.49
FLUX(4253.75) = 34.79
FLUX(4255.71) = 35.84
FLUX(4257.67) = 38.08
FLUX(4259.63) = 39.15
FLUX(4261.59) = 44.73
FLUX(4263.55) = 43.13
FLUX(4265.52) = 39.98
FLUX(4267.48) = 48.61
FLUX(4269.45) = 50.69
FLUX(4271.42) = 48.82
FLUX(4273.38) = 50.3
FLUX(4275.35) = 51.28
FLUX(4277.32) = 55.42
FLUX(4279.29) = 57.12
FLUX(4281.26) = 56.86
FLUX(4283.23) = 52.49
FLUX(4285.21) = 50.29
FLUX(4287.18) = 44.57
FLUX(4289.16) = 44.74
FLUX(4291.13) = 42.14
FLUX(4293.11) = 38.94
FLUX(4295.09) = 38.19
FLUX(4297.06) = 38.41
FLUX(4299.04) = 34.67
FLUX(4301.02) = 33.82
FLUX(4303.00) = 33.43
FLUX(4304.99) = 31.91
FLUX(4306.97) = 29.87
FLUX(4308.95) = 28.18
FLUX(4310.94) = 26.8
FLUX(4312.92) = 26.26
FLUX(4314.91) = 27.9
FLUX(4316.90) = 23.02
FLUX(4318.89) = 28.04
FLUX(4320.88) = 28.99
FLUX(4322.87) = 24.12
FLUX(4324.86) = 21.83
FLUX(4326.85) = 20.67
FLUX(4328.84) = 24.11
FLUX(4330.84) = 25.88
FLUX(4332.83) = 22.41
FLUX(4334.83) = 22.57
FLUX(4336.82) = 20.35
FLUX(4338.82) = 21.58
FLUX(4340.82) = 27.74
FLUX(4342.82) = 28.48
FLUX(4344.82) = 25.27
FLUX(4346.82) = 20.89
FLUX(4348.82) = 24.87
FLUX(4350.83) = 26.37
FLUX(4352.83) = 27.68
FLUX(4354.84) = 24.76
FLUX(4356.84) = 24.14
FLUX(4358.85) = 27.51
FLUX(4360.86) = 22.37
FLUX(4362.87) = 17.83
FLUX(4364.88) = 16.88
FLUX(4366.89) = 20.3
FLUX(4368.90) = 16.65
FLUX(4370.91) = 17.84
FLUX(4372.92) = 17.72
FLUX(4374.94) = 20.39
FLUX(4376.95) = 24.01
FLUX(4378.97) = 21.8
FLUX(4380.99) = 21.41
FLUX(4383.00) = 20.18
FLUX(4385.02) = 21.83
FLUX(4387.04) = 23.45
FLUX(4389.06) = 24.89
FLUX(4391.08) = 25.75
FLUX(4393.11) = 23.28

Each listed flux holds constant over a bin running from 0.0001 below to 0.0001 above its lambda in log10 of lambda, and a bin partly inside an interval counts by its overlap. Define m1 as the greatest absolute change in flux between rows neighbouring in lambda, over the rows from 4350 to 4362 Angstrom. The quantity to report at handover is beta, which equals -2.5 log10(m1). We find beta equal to -1.78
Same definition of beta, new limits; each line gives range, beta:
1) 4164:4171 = -0.21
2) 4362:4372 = -1.41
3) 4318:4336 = -1.72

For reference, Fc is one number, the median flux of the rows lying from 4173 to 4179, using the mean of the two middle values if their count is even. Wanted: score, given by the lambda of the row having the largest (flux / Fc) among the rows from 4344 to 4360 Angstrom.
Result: 4352.83 Angstrom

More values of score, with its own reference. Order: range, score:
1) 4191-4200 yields 4199.25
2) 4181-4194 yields 4185.74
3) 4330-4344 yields 4342.82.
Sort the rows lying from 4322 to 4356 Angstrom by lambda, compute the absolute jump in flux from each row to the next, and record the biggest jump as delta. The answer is 6.2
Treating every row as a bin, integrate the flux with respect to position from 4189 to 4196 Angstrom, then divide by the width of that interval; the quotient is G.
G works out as 21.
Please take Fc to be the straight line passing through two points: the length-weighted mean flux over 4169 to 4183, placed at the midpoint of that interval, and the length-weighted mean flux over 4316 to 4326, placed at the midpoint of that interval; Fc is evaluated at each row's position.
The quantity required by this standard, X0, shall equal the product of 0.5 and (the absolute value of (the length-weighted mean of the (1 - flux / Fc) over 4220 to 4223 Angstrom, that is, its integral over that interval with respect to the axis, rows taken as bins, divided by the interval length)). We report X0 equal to 0.19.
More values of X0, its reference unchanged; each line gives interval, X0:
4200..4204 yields 0.06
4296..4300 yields 0.24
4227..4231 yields 0.18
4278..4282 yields 0.68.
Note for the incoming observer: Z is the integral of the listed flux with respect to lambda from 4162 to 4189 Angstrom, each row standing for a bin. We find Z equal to 599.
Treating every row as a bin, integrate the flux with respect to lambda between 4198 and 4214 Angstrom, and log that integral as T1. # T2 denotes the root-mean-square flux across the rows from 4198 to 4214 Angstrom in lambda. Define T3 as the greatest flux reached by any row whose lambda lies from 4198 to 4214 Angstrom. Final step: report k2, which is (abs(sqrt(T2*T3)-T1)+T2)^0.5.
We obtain 20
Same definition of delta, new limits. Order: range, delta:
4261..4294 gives 8.6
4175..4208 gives 3.9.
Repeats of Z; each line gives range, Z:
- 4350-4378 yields 608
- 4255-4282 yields 1274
